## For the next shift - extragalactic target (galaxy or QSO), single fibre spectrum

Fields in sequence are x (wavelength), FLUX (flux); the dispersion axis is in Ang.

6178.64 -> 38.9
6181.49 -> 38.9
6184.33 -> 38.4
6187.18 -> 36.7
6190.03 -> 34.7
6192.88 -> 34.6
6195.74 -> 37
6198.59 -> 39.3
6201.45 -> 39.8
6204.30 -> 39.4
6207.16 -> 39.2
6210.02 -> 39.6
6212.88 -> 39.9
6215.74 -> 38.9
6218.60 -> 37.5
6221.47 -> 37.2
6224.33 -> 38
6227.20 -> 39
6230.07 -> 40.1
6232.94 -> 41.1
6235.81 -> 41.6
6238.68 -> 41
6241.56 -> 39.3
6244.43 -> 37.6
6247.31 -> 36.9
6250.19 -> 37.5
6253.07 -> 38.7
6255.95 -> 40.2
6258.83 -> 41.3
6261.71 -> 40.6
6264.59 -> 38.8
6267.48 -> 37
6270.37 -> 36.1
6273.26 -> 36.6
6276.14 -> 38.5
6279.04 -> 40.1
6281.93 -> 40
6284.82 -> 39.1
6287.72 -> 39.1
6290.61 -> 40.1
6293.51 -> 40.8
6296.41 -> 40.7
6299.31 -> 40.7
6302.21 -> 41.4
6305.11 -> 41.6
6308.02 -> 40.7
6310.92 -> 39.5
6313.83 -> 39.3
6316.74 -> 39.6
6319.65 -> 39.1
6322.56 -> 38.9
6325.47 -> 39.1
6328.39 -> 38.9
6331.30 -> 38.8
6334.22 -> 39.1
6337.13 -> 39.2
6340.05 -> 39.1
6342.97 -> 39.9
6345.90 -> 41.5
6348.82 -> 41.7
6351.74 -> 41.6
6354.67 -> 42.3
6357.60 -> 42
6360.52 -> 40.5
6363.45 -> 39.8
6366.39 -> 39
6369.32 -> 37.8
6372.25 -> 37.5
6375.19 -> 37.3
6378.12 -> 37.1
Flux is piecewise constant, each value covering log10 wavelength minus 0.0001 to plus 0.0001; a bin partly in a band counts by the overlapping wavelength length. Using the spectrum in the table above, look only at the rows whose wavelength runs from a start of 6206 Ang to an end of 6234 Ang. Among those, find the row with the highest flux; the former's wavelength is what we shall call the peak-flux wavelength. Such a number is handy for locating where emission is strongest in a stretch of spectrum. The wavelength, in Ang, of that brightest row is 6232.94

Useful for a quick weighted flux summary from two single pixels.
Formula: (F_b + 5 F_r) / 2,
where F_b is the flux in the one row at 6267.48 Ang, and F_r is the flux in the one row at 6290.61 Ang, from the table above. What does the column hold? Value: 119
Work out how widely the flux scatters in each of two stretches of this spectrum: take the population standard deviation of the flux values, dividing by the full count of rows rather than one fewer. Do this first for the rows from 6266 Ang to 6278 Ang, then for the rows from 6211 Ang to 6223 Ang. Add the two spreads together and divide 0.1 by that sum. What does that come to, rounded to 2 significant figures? 0.050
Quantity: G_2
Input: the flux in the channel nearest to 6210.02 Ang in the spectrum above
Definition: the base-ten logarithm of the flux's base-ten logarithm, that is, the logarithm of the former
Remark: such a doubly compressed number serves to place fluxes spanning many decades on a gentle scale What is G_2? 0.203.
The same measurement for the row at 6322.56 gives 0.201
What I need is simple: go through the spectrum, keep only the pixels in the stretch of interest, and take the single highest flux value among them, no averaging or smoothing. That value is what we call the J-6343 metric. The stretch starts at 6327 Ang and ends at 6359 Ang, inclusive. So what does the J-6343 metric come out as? 42.3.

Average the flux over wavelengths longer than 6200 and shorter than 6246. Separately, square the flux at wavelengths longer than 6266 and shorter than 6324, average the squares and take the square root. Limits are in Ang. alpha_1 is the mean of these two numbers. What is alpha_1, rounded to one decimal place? 39.4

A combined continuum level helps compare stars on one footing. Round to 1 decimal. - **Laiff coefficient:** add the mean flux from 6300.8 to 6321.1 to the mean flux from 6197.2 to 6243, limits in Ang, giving 79.6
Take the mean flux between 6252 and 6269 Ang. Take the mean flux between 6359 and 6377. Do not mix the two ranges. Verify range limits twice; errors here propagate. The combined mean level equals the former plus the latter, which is 78.1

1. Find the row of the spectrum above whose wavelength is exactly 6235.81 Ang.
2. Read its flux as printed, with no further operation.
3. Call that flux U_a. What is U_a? 41.6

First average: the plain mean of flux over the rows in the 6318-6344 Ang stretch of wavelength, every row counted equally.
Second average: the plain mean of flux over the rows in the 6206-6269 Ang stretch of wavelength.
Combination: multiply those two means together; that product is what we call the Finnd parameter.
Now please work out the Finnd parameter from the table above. 1531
